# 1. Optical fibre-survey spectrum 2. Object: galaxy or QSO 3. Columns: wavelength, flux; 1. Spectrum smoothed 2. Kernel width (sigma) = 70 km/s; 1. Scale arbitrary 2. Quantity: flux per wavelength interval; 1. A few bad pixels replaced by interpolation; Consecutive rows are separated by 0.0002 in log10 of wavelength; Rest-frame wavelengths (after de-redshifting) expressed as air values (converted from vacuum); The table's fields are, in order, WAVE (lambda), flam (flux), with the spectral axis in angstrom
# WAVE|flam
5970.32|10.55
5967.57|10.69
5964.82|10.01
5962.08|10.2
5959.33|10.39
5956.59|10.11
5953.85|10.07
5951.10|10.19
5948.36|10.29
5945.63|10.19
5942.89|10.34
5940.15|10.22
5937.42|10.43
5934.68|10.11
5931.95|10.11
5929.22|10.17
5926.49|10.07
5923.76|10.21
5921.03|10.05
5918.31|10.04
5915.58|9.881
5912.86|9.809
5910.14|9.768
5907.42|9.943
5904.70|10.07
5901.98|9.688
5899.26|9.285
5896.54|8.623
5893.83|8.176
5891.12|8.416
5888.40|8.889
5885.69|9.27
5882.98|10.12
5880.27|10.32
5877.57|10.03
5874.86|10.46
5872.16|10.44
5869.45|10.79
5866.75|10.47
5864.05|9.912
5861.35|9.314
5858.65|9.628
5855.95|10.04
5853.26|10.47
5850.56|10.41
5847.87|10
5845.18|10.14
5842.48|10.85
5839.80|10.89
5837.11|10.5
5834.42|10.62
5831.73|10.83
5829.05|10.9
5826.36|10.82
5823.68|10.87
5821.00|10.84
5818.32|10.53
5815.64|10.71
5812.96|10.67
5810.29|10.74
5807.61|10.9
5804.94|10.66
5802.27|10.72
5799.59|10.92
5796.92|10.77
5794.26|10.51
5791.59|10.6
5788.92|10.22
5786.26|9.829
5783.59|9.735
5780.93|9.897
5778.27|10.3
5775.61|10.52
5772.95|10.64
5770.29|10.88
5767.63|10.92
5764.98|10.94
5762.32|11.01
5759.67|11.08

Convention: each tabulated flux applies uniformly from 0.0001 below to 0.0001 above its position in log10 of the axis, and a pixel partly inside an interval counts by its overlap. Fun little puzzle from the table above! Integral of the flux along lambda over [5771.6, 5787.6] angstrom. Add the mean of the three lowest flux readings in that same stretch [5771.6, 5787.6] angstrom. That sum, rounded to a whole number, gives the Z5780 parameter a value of 172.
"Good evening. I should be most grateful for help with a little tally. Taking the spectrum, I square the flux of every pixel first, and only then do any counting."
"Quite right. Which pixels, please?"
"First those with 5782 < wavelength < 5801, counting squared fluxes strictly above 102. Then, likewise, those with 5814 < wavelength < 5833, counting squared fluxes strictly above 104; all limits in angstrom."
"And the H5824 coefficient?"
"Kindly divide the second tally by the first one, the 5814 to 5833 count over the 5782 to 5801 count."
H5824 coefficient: 1.4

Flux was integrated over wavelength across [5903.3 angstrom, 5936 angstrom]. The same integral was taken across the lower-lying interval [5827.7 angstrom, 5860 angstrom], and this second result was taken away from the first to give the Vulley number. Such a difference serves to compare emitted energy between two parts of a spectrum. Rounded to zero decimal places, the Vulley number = -9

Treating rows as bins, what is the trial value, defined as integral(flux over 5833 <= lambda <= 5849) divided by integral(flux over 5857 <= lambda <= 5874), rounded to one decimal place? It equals 1.0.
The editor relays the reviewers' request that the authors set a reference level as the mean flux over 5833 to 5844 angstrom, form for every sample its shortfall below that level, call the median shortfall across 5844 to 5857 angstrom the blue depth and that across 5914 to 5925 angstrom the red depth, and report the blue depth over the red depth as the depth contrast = 0.9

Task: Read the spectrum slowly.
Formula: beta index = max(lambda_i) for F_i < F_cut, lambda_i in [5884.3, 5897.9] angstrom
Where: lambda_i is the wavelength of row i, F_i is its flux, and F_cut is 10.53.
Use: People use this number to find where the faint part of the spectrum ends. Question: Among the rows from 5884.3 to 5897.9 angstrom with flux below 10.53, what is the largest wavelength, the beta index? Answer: 5896.54 angstrom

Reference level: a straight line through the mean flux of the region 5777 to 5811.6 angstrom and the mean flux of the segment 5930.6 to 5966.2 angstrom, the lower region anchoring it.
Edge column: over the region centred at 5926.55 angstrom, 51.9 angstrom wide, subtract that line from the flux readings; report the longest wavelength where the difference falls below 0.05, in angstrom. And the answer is 5951.10 angstrom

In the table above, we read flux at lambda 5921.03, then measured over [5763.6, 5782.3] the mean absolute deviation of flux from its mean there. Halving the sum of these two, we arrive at 5.17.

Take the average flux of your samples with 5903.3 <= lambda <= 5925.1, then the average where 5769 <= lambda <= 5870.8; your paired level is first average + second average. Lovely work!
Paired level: 20.4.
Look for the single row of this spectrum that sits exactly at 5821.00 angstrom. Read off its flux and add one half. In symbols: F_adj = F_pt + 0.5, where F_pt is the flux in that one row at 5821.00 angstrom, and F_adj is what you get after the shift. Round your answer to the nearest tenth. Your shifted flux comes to 11.3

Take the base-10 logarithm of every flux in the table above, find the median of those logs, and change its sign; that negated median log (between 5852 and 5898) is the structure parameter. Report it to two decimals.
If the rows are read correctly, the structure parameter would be -1.00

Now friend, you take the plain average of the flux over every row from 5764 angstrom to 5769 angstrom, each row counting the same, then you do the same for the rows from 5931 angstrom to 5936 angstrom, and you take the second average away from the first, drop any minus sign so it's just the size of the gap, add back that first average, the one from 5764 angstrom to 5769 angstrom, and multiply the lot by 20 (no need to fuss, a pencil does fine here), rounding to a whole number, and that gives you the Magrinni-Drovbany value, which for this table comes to 235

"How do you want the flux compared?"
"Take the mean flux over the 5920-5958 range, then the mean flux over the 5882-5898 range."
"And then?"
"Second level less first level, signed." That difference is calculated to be -1.3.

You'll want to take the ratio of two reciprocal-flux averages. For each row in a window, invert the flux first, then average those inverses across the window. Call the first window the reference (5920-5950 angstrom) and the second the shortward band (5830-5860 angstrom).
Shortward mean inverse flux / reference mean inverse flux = 0.98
